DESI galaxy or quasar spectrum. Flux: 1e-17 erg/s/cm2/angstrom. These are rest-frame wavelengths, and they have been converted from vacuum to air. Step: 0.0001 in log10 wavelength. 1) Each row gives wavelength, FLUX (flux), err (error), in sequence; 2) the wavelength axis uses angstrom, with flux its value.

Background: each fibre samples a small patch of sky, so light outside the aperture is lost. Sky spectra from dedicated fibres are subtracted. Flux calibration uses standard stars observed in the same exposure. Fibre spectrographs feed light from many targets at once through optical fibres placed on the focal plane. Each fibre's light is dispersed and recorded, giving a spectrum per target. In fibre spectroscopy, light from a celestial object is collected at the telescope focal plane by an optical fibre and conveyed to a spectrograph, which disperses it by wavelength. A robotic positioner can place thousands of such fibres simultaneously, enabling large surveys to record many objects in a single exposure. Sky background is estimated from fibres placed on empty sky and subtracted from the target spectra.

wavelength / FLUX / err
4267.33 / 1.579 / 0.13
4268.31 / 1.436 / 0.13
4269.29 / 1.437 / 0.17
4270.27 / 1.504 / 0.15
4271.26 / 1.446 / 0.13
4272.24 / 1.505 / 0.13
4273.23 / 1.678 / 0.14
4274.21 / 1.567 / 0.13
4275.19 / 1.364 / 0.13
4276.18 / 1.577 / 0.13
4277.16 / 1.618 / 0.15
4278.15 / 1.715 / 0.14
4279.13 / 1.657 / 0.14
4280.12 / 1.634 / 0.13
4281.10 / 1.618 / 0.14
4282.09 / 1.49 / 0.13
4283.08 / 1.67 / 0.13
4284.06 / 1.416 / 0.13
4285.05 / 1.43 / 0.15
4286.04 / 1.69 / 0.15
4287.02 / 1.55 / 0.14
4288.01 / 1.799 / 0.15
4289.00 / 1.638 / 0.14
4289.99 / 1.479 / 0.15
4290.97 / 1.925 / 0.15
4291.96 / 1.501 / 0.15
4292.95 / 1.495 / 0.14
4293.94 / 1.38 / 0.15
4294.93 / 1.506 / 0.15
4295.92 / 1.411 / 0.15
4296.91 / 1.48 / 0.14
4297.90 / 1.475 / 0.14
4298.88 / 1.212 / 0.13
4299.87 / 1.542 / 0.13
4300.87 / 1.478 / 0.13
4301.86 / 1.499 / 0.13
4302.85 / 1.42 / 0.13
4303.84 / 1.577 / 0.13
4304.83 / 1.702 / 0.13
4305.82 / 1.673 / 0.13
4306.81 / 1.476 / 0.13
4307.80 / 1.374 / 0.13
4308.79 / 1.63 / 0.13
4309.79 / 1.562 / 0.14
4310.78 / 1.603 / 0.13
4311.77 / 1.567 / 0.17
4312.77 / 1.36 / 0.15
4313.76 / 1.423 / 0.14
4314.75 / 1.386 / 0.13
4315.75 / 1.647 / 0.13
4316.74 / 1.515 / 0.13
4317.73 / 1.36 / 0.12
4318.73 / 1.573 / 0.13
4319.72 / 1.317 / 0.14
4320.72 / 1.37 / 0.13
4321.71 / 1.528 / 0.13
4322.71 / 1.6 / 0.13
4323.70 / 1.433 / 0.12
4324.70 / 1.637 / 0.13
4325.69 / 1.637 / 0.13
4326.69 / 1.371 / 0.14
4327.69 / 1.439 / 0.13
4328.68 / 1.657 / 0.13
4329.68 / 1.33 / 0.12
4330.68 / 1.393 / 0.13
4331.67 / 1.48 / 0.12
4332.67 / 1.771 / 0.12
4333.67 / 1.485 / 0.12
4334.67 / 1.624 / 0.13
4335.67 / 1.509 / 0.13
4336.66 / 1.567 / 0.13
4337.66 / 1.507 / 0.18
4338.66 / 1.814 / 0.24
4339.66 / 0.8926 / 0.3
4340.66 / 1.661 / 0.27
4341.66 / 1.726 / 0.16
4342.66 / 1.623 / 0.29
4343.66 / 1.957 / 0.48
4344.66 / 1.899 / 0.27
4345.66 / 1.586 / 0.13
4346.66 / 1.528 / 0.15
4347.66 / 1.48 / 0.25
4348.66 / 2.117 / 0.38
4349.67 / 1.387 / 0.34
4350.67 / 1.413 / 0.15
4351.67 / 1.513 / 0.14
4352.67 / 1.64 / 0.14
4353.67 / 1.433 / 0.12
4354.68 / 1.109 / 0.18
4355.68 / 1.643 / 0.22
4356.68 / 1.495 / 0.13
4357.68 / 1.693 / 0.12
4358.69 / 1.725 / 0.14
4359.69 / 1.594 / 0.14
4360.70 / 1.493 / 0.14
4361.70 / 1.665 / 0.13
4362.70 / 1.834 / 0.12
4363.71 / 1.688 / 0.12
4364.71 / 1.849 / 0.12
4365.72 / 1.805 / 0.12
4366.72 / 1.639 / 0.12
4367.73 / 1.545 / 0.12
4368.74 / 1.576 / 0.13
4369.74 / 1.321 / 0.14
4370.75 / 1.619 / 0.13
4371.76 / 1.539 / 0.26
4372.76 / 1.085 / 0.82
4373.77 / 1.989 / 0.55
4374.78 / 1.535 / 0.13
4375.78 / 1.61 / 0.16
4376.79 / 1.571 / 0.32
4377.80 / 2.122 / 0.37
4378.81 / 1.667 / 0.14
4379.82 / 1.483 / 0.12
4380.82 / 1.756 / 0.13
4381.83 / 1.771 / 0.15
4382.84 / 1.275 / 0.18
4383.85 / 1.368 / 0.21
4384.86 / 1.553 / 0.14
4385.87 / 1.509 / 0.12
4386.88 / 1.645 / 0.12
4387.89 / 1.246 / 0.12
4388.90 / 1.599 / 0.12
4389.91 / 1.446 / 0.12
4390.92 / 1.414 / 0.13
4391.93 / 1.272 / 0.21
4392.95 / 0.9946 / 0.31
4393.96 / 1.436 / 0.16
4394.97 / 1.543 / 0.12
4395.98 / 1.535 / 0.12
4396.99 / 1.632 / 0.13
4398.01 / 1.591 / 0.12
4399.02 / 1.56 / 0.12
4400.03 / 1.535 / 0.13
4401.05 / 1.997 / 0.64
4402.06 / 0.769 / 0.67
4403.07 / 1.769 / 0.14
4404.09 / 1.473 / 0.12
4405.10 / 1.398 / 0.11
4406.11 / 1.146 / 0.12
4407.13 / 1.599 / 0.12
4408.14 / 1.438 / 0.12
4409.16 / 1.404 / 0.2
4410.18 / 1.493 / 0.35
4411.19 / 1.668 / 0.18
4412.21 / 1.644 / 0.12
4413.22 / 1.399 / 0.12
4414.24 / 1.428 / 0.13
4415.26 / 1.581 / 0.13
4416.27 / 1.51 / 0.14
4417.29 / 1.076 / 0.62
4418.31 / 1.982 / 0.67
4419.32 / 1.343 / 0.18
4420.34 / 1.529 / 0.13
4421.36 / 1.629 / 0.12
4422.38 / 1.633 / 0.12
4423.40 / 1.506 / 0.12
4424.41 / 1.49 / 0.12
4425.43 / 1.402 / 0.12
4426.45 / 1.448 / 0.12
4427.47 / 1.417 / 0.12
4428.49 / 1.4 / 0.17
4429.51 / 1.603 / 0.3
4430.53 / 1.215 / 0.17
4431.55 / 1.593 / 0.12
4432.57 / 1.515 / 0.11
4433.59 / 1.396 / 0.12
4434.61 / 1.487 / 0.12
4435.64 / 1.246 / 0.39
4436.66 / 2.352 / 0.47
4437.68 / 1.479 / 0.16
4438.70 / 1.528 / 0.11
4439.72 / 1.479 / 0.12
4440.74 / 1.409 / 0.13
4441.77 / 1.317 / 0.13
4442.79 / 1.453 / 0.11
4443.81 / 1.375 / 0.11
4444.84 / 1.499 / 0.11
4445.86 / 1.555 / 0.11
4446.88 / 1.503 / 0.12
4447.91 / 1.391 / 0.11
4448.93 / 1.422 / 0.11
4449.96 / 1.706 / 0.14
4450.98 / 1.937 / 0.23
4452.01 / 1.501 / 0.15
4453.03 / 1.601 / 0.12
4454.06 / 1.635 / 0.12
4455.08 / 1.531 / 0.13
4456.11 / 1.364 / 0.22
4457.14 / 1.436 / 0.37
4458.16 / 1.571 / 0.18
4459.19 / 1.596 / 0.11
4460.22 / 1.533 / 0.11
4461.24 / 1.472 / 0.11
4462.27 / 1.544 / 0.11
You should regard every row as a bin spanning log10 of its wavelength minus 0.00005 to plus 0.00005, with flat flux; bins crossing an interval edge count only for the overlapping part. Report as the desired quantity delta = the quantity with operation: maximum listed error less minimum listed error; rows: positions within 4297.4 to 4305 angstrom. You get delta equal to 0.01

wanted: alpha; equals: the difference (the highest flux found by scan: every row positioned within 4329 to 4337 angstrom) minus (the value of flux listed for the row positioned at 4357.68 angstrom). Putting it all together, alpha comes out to 0.08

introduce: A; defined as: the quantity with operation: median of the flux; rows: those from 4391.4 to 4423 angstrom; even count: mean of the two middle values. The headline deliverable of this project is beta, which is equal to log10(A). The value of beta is 0.184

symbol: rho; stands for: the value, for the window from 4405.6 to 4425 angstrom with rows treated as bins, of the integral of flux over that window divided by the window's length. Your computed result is 1.500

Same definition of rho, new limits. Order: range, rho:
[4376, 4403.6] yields 1.521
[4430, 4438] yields 1.536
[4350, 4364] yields 1.564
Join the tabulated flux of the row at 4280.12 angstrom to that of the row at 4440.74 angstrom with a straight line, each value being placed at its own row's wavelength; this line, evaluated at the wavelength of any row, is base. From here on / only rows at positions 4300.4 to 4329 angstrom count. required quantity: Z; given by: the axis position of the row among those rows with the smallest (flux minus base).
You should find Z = 4319.72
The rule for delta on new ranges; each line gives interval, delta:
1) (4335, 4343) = 0.17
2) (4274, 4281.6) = 0.02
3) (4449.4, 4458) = 0.25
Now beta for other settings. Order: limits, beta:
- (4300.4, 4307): 0.176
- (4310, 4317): 0.180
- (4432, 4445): 0.170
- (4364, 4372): 0.203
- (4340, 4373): 0.209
